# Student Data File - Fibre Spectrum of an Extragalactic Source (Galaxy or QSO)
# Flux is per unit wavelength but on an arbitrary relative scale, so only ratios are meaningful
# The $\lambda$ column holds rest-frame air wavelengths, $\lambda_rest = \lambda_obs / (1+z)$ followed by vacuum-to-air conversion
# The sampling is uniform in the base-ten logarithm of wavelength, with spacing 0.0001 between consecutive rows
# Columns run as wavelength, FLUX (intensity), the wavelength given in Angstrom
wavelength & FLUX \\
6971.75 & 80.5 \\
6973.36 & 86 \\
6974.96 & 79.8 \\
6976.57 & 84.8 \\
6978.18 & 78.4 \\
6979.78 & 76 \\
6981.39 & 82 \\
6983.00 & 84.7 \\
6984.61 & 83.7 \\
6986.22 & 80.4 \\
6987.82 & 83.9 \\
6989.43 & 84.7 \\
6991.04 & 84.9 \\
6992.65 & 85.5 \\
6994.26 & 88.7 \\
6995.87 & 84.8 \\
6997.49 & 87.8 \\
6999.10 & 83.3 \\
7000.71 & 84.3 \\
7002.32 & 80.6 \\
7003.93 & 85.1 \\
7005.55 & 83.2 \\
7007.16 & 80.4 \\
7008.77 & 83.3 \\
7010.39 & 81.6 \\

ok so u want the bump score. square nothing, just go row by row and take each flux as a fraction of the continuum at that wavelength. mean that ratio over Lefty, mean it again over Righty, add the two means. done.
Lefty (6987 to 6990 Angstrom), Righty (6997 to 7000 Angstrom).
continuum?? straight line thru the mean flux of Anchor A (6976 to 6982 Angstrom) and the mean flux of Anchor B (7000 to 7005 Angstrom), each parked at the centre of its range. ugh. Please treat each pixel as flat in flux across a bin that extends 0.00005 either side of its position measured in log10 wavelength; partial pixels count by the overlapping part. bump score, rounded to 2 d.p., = 2.07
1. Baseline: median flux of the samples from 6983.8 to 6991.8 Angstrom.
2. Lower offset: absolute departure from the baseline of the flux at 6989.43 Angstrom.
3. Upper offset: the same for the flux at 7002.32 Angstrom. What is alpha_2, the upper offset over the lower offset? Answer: 4.1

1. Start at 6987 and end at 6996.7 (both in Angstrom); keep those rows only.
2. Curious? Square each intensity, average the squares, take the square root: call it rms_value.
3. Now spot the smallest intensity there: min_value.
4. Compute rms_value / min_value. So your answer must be 1.02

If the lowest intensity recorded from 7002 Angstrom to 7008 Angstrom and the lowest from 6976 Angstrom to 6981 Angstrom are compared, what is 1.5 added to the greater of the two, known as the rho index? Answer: 82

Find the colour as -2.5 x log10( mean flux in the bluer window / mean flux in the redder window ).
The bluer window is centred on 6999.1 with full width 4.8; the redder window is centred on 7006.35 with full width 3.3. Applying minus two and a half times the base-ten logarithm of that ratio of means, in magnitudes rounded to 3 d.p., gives -0.043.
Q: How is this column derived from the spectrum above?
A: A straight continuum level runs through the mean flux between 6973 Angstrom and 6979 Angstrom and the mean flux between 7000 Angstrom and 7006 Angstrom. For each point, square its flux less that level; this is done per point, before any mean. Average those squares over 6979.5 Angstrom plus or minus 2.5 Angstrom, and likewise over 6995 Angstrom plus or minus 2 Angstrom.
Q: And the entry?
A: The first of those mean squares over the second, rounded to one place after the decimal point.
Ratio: 1.0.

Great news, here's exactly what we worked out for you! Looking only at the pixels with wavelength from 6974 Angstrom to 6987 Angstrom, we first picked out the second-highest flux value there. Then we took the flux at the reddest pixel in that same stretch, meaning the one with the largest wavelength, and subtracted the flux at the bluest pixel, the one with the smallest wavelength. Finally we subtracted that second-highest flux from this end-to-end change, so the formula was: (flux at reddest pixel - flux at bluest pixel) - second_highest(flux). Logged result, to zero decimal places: -84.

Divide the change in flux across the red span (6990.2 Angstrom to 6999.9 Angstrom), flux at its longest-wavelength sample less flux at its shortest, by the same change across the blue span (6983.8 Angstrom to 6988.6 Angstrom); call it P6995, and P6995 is -8.0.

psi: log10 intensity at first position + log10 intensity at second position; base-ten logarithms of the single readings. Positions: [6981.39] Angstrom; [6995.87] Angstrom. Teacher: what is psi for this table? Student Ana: 3.84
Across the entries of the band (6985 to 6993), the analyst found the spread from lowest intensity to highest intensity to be 5.1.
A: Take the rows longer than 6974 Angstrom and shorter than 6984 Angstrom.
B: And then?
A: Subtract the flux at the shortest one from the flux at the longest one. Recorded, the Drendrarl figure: 4.9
